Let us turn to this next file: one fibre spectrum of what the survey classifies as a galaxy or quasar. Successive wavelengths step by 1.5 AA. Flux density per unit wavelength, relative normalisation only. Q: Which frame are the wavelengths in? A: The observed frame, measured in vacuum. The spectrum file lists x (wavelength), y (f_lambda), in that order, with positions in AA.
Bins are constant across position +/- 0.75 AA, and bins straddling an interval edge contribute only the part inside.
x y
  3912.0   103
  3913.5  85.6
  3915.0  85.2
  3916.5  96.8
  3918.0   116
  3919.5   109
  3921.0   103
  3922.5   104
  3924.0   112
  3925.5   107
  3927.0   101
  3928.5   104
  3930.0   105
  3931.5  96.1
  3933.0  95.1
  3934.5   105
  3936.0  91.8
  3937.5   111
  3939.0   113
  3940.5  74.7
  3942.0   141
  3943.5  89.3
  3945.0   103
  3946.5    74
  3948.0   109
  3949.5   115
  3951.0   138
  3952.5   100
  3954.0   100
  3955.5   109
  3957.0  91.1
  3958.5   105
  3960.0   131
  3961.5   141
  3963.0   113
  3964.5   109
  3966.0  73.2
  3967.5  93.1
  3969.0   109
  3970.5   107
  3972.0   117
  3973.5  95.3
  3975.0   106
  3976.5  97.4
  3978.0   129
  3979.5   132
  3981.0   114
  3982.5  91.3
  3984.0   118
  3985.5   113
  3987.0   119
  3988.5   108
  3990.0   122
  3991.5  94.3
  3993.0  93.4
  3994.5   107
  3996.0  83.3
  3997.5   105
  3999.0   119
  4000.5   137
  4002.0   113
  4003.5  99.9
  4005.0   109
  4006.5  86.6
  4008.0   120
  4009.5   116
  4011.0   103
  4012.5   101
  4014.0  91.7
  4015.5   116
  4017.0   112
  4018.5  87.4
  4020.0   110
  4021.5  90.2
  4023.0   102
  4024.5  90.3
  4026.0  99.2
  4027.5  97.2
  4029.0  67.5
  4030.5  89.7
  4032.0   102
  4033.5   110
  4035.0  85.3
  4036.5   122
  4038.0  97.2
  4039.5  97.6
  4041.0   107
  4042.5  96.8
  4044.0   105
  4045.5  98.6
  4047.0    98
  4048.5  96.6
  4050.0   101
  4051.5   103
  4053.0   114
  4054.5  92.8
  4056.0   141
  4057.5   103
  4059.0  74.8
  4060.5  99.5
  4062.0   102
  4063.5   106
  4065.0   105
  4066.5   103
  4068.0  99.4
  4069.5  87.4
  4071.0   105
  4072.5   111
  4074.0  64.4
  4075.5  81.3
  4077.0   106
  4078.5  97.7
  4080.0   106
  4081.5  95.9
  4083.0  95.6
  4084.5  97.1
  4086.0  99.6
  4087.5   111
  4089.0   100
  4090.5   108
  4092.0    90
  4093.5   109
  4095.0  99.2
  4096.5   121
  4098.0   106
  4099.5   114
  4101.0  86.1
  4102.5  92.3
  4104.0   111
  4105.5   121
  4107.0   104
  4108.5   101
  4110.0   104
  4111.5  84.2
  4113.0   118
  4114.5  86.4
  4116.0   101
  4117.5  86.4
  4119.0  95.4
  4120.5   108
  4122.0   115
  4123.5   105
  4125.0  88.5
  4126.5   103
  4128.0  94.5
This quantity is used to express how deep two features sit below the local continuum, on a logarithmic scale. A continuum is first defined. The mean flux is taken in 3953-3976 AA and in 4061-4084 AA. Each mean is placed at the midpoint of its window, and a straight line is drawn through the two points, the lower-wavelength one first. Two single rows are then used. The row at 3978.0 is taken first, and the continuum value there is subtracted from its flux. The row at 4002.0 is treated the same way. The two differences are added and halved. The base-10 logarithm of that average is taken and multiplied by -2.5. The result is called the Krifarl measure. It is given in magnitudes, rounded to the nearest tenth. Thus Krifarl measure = -3.0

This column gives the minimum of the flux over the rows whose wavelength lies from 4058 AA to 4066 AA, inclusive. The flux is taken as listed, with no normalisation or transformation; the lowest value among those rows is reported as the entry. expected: 74.8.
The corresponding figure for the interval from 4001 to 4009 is 86.6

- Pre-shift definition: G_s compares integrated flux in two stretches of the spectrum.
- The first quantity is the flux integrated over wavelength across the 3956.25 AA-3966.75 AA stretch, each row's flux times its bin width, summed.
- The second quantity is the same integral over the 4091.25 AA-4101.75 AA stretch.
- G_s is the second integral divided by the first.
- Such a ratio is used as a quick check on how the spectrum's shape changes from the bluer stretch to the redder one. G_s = 0.950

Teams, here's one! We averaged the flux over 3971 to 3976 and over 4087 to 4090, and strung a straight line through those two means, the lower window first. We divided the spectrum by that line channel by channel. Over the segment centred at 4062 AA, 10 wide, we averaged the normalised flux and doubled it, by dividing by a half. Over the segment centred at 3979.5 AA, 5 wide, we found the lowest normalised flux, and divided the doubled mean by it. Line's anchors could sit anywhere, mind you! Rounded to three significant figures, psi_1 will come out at 1.74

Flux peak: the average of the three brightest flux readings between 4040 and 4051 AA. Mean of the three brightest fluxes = 104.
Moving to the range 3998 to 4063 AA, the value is 133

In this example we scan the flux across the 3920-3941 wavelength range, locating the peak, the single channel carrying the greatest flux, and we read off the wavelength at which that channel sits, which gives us 3939.0 AA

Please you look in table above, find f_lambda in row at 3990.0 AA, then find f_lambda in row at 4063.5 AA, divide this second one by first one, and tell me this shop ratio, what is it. 0.87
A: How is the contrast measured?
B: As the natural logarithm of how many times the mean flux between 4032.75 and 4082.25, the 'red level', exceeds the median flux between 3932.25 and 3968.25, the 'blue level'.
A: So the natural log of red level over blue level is -0.045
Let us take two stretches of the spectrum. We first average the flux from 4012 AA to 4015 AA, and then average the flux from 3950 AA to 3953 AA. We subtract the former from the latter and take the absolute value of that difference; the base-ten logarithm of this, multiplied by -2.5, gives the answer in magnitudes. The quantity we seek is -3.4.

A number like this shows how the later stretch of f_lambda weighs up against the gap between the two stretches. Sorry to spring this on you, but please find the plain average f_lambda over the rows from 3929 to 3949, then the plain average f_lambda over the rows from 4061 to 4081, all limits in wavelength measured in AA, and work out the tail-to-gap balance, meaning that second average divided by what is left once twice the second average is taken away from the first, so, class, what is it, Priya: -1.03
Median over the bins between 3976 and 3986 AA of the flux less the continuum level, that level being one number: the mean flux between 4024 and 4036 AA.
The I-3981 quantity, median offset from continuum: 21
